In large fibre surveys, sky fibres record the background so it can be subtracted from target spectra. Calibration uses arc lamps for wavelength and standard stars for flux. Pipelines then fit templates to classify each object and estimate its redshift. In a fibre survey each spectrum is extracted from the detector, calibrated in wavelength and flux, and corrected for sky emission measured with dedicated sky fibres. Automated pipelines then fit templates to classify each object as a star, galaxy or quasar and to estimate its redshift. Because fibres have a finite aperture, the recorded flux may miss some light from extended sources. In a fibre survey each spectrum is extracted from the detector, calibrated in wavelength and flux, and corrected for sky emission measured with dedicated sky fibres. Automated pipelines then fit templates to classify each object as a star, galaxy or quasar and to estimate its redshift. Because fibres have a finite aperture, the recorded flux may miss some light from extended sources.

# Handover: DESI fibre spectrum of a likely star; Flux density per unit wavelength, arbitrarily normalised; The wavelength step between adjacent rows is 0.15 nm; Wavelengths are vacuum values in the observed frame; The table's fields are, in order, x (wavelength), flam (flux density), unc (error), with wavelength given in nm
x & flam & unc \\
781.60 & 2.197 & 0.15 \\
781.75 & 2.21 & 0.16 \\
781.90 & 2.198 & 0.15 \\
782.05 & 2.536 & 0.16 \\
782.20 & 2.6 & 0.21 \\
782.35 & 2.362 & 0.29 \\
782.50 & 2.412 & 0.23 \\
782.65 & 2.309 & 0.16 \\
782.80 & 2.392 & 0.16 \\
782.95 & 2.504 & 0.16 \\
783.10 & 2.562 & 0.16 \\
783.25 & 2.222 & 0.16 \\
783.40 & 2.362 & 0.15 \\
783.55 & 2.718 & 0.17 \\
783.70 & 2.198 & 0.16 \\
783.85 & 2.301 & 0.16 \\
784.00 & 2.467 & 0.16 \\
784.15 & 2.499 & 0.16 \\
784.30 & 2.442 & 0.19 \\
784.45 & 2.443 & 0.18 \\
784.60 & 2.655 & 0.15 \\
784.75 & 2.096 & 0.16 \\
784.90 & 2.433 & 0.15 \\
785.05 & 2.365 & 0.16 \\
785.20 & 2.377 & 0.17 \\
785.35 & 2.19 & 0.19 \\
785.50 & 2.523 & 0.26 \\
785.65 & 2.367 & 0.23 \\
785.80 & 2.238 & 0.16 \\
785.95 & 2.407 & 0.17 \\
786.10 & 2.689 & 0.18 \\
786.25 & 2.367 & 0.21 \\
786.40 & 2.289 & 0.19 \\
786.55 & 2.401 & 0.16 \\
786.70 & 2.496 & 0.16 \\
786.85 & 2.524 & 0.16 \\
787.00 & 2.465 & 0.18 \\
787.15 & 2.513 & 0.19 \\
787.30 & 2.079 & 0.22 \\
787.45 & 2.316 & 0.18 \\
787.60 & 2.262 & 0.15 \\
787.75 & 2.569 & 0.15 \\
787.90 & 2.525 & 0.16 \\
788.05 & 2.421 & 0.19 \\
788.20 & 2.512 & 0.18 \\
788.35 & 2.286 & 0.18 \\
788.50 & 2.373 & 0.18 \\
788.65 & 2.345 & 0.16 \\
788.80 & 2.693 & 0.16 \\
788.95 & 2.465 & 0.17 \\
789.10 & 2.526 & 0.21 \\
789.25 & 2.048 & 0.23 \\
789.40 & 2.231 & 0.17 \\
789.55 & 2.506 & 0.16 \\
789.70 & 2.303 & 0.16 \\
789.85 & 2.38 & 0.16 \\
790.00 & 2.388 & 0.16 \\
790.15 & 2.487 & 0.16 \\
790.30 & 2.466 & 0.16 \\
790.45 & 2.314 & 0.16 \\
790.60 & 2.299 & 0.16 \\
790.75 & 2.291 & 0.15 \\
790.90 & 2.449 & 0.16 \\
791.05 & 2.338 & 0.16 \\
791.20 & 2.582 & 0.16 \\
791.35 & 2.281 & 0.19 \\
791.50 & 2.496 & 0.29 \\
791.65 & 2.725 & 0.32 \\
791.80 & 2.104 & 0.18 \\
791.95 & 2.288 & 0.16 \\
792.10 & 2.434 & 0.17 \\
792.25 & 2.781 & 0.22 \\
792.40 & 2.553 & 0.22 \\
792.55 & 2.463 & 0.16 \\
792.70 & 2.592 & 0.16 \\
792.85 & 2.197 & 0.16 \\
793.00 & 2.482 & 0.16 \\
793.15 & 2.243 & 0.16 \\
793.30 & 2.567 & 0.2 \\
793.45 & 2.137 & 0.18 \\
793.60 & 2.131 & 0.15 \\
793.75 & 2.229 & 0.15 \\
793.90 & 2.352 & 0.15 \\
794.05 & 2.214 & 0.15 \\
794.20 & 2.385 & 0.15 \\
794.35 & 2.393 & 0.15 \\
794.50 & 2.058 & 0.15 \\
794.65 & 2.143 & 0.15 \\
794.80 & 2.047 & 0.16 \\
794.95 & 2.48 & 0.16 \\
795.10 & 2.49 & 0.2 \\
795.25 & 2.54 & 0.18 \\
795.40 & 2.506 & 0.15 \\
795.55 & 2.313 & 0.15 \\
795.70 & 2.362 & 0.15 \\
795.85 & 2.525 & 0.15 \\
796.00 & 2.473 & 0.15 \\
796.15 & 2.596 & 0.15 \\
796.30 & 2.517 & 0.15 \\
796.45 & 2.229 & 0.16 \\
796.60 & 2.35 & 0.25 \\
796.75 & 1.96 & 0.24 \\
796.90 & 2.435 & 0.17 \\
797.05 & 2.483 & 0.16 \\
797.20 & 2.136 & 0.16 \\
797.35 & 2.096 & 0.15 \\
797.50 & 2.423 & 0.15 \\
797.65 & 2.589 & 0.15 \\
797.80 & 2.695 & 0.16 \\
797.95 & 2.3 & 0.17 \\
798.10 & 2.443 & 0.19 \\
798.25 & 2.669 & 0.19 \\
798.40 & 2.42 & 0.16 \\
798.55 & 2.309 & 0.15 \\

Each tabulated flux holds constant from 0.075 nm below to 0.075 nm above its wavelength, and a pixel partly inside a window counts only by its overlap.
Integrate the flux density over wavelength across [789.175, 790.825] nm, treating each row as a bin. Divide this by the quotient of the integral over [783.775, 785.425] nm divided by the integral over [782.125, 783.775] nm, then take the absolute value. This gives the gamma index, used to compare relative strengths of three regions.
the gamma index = 3.91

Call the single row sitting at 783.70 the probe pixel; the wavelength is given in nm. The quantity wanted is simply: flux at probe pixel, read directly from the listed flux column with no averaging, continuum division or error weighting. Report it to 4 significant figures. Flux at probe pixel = 2.198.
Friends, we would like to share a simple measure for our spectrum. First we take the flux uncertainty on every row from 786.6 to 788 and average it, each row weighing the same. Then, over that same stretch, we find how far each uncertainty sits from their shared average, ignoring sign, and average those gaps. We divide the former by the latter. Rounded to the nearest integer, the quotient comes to 10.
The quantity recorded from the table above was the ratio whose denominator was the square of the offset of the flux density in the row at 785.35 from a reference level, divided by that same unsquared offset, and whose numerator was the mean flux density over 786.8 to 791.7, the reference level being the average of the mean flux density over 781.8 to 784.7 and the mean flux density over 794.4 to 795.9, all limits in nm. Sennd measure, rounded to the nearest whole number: -12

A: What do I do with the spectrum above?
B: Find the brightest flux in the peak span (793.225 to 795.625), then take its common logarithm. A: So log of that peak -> 0.409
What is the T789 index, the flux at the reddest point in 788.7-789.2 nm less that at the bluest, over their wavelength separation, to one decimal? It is -0.6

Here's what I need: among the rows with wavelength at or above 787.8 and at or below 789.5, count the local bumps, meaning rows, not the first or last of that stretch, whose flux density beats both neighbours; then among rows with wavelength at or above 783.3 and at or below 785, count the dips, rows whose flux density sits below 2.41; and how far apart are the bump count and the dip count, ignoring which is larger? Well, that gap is 0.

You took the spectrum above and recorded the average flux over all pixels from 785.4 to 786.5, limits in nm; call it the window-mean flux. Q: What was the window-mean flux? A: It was 2.41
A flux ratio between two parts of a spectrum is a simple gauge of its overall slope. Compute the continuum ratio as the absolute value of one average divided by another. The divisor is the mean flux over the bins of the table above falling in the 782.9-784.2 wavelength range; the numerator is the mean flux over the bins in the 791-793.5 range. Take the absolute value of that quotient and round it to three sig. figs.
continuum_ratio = 1.00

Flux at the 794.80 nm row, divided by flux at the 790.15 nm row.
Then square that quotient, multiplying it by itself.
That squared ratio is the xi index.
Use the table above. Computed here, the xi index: 0.68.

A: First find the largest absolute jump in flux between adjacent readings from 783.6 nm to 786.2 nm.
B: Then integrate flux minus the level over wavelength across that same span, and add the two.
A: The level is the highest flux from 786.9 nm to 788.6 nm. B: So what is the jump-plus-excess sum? 0.11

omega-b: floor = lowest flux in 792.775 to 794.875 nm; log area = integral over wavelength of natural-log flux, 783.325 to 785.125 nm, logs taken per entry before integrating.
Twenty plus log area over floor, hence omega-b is 20.8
